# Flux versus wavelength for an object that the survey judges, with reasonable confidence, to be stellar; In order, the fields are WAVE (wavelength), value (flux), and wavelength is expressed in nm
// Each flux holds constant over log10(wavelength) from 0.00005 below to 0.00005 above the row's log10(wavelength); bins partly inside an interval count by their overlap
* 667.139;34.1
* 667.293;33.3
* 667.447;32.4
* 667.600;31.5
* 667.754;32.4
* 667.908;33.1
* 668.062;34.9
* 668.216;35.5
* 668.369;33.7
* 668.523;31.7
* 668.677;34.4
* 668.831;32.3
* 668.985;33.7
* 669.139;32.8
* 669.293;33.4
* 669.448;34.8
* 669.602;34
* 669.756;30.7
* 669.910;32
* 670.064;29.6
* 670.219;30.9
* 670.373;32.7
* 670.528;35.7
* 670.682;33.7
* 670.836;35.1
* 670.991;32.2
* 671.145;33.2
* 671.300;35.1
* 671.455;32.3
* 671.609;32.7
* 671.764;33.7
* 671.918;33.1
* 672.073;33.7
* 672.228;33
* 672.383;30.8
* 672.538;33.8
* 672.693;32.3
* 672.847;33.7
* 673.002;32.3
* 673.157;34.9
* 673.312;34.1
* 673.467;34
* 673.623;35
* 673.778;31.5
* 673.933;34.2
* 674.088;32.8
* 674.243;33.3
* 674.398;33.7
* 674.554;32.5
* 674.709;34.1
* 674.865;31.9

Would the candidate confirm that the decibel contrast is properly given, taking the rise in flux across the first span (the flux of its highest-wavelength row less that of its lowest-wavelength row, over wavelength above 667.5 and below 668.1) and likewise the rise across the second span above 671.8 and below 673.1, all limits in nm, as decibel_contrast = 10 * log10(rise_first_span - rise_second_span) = 6.2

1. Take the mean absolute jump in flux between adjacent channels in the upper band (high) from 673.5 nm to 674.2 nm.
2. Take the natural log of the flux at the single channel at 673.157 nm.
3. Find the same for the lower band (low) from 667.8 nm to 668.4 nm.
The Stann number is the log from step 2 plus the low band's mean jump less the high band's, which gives 2.42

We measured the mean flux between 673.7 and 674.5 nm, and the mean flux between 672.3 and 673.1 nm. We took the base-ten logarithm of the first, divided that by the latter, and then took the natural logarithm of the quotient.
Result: -3.07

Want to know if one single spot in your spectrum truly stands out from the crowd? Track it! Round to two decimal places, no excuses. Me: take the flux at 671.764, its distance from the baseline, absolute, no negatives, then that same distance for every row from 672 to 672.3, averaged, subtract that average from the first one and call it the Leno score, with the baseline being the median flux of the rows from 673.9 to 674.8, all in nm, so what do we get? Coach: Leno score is -0.15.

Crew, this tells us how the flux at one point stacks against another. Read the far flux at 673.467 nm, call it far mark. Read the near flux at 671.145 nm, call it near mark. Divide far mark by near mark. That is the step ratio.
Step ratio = 1.02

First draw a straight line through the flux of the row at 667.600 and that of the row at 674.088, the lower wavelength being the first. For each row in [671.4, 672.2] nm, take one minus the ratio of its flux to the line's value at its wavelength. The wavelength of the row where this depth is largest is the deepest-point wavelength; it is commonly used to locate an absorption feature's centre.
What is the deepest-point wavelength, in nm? 671.455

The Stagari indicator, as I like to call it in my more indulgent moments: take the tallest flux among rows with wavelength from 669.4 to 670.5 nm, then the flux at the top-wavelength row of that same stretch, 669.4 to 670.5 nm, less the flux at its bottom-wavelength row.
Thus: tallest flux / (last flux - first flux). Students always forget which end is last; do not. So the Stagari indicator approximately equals -17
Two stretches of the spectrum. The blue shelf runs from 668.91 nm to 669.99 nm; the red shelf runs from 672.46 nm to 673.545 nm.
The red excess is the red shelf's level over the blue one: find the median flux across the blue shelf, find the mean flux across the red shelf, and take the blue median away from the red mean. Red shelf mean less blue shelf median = 0.19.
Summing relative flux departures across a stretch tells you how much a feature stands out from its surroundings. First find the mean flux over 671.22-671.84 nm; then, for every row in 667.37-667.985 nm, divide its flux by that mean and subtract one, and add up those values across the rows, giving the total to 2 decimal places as -0.13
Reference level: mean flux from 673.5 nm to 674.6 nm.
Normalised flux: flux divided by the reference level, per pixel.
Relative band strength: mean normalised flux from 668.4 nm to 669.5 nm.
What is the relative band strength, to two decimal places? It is 1.00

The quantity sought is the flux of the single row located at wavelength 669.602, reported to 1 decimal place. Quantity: 34.0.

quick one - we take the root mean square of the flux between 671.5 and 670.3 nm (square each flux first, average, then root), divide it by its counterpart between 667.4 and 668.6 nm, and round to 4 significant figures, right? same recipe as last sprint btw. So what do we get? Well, 1.018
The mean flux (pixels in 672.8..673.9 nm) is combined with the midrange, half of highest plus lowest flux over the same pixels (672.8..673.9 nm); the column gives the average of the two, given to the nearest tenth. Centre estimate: 33.4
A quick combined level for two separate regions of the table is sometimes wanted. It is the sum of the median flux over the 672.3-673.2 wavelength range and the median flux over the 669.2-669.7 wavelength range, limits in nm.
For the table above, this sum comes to 67.0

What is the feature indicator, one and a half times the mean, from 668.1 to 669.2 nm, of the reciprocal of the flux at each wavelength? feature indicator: 0.0449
